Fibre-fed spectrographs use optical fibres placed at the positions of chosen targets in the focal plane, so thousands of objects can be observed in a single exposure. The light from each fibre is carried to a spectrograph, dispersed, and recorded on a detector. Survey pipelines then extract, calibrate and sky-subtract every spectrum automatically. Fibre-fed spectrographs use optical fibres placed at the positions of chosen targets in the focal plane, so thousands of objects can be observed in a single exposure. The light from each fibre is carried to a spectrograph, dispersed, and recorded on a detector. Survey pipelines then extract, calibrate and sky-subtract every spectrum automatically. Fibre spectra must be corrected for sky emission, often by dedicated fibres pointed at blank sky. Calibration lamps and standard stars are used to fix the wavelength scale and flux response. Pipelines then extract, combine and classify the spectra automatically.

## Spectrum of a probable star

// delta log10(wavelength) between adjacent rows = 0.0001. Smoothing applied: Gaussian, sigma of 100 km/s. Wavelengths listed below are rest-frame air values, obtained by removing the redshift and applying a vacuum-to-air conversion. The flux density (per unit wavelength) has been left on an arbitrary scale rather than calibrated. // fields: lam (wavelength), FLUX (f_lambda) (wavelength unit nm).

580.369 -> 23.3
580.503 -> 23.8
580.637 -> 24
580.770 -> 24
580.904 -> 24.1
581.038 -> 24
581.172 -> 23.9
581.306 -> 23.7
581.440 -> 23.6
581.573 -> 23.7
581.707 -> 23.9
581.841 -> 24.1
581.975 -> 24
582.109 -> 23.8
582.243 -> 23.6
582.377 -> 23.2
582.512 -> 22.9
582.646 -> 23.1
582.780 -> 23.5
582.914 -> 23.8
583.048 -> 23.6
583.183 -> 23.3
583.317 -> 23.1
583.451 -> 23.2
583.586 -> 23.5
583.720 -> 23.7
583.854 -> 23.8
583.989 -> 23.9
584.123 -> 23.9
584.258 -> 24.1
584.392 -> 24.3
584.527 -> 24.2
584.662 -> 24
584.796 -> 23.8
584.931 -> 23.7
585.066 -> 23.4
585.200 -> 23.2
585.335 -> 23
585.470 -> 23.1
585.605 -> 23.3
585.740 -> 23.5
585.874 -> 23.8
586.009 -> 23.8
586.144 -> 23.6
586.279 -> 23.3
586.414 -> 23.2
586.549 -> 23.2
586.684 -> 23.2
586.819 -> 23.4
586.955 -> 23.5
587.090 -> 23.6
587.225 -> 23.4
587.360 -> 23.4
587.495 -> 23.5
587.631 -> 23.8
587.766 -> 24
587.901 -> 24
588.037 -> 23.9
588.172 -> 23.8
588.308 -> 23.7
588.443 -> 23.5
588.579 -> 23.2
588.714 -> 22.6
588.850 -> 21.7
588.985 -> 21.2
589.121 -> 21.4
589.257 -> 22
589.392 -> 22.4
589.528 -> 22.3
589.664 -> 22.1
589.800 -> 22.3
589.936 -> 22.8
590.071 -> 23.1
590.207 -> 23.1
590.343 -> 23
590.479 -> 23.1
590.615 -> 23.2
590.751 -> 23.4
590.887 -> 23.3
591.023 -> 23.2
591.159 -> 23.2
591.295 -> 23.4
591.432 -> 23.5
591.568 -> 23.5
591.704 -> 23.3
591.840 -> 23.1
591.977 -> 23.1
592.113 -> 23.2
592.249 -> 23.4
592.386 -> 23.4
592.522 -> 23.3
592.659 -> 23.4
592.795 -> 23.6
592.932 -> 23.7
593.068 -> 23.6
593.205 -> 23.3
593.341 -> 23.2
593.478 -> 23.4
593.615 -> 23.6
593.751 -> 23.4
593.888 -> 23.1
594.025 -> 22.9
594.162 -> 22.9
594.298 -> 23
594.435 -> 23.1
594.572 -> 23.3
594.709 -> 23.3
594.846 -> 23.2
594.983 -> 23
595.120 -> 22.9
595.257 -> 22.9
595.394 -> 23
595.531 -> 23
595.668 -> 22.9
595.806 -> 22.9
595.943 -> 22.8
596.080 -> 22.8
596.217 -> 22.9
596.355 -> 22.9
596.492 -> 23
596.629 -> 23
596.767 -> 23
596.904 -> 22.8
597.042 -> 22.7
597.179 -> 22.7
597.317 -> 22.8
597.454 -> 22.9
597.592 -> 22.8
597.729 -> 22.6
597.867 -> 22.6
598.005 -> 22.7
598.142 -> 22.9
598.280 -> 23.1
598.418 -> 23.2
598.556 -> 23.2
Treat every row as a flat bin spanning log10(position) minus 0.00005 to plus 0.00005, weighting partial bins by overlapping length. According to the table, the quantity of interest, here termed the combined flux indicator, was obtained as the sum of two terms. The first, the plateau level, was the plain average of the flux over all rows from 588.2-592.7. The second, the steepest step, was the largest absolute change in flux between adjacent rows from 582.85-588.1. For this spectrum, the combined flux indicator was 23.2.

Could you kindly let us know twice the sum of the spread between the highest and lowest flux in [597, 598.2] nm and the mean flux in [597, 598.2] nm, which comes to 46.1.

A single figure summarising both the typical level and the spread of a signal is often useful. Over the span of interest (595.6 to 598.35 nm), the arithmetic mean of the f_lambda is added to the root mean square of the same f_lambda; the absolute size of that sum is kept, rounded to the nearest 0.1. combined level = 45.7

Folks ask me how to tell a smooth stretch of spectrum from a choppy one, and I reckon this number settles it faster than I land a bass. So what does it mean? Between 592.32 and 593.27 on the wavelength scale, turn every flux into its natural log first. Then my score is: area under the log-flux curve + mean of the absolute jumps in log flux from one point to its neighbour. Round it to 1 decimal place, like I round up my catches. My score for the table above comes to 3.0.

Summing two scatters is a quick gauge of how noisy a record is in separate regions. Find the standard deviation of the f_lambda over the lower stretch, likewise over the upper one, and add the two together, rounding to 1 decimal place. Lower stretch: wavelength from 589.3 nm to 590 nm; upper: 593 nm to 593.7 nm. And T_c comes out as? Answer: 0.4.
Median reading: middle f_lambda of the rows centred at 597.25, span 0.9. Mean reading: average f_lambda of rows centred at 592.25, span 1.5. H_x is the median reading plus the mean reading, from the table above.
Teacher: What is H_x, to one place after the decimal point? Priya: 46.2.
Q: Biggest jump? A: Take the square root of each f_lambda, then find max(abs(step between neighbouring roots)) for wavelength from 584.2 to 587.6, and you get 0.031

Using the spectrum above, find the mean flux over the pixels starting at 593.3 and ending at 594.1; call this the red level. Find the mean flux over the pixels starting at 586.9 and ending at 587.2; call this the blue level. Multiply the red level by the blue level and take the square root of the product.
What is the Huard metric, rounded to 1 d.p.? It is 23.4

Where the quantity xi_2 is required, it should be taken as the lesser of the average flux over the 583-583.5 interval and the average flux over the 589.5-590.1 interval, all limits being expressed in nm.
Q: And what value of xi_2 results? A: 22.5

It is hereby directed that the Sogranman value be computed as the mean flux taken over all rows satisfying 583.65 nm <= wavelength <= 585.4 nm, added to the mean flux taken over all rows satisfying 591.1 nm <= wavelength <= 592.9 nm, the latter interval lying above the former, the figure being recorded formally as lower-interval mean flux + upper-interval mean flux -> 47.1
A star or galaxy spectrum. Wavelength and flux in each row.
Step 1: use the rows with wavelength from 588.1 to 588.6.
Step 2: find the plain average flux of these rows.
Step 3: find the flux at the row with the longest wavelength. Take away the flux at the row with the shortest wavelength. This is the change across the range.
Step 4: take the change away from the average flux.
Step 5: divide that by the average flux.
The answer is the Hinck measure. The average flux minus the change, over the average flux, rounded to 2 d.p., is 1.03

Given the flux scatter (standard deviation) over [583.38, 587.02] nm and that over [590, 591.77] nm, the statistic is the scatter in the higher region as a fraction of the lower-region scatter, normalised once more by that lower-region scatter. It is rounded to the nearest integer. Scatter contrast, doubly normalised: 1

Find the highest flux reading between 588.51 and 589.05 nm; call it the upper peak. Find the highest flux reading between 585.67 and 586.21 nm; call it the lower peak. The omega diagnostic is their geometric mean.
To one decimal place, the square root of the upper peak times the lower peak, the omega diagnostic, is 23.5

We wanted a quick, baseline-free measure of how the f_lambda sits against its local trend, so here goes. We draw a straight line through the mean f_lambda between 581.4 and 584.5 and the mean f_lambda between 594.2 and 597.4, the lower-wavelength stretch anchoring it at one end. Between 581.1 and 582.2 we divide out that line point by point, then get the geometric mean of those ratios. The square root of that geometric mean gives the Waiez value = 1.00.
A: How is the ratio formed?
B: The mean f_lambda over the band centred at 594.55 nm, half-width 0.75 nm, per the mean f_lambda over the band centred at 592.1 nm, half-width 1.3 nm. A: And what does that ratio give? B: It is 0.987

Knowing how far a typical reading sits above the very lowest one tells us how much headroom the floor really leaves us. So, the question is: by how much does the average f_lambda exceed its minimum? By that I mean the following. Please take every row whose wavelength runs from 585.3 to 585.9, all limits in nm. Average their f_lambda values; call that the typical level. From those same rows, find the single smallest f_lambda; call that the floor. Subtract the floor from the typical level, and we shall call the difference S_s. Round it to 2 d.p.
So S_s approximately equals 0.34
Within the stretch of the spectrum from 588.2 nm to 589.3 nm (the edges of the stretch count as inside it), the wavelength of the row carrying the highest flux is 588.308 nm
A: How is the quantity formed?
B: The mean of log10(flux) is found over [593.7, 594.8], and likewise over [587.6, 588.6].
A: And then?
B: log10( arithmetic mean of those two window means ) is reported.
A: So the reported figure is 0.1366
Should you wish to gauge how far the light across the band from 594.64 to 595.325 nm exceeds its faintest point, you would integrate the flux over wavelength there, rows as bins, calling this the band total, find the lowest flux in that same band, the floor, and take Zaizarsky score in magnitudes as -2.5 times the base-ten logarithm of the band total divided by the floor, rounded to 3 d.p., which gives 0.403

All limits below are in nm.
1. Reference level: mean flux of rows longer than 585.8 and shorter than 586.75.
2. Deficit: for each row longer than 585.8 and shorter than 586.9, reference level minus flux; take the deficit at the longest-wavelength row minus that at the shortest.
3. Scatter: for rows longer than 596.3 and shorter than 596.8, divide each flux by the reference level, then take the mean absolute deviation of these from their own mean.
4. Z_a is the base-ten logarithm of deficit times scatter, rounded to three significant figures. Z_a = -3.19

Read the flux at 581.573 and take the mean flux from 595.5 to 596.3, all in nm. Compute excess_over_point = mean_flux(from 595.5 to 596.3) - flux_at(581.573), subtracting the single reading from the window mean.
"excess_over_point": -0.8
